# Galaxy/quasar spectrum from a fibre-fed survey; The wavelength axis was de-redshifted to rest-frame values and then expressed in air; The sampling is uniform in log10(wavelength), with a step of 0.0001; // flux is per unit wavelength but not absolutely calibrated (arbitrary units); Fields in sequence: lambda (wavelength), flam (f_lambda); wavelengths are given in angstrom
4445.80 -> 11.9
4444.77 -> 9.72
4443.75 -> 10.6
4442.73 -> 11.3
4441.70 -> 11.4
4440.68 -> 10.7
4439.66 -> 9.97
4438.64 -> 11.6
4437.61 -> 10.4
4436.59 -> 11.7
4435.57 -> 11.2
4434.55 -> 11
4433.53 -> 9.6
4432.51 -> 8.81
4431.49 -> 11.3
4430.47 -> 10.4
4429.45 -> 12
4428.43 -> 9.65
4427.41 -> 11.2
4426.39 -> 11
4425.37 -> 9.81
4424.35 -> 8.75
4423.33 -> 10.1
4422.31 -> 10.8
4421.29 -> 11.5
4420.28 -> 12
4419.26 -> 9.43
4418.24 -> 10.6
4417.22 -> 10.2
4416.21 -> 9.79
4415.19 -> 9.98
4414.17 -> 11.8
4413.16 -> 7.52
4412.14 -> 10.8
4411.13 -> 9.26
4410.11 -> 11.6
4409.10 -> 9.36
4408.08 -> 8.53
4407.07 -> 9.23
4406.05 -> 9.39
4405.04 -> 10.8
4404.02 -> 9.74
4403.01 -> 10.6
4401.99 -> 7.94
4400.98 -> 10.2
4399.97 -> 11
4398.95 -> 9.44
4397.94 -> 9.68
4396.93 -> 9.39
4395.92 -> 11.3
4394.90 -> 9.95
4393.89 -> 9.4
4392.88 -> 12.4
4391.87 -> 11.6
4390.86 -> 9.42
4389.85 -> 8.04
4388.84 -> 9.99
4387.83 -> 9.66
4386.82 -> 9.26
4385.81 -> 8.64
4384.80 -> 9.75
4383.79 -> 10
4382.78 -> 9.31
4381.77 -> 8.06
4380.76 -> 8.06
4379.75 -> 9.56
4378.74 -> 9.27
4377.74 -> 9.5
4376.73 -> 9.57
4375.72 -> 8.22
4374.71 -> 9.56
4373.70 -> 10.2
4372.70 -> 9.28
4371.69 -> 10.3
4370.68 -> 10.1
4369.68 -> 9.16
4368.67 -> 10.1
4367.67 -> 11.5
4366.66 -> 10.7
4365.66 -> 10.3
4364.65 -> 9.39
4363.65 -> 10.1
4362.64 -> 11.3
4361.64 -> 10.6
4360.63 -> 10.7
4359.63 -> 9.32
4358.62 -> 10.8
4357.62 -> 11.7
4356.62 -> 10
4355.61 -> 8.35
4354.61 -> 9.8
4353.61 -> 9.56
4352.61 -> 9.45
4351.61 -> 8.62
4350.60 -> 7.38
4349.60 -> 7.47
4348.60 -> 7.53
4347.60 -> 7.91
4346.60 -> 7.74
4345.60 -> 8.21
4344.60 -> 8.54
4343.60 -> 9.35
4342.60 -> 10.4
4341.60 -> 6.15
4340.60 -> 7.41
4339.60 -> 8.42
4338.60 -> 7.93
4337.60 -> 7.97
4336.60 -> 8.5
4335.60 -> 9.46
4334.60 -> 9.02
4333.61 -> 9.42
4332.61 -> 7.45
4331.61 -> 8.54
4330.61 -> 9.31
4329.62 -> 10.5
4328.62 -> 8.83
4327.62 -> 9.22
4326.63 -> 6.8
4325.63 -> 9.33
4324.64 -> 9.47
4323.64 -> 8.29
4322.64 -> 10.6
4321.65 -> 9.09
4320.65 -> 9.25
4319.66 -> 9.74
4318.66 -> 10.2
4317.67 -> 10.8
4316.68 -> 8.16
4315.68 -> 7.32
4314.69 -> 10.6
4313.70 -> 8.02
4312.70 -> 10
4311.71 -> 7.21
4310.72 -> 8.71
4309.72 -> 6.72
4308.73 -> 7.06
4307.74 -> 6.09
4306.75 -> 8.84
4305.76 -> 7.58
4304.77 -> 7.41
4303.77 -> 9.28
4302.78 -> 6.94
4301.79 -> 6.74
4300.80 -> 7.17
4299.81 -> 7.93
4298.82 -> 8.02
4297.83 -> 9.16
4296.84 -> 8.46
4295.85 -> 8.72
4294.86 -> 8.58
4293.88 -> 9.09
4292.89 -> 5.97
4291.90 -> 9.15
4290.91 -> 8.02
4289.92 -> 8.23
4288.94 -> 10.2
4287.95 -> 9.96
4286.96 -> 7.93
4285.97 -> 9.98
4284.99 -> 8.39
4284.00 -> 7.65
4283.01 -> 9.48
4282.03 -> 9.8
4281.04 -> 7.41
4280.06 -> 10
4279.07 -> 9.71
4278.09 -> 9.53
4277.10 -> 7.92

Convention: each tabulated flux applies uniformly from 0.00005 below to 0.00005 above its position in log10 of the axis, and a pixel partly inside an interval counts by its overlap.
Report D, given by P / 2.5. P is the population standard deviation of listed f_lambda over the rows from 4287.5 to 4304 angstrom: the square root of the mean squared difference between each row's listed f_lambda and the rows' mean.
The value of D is 0.444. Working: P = 1.110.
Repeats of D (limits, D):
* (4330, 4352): 0.371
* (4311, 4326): 0.454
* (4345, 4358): 0.493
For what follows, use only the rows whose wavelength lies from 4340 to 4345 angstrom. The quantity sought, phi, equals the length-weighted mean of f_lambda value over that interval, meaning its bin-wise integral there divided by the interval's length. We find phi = 8.4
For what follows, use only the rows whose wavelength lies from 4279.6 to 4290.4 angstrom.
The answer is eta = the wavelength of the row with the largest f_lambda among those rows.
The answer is 4288.94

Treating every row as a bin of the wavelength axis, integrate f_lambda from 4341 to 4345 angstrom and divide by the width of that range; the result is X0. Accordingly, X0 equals 8.6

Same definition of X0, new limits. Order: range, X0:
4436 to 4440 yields 11.0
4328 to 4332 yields 9.3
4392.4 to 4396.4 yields 10.7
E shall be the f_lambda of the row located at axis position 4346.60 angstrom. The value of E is 7.74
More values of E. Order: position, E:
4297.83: 9.16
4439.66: 9.97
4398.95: 9.44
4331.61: 8.54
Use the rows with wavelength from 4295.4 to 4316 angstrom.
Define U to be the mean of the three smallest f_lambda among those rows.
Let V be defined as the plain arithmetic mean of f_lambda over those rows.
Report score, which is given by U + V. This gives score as 14.5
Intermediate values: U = 6.5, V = 8.0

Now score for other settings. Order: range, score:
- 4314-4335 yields 16.3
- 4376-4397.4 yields 17.7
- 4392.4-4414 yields 17.9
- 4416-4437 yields 19.5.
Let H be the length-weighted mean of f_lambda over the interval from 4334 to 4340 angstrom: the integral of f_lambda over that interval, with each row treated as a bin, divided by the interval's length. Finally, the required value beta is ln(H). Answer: 2.15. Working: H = 8.6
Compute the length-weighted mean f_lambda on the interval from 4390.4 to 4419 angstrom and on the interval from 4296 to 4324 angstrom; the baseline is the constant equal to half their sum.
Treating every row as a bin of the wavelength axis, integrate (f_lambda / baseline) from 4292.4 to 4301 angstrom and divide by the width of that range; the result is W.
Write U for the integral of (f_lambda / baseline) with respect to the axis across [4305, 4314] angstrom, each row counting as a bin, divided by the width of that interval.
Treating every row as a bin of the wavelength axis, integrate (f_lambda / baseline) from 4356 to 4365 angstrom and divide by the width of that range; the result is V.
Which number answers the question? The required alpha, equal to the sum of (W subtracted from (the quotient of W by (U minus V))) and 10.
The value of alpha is 6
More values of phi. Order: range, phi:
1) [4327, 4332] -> 9.2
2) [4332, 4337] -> 8.8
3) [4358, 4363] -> 10.6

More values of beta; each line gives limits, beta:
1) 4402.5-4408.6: 2.27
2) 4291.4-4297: 2.12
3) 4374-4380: 2.23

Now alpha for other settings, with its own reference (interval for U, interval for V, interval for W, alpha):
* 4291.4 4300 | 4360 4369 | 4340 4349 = 5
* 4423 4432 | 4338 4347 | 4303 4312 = 13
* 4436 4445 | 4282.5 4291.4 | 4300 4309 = 13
